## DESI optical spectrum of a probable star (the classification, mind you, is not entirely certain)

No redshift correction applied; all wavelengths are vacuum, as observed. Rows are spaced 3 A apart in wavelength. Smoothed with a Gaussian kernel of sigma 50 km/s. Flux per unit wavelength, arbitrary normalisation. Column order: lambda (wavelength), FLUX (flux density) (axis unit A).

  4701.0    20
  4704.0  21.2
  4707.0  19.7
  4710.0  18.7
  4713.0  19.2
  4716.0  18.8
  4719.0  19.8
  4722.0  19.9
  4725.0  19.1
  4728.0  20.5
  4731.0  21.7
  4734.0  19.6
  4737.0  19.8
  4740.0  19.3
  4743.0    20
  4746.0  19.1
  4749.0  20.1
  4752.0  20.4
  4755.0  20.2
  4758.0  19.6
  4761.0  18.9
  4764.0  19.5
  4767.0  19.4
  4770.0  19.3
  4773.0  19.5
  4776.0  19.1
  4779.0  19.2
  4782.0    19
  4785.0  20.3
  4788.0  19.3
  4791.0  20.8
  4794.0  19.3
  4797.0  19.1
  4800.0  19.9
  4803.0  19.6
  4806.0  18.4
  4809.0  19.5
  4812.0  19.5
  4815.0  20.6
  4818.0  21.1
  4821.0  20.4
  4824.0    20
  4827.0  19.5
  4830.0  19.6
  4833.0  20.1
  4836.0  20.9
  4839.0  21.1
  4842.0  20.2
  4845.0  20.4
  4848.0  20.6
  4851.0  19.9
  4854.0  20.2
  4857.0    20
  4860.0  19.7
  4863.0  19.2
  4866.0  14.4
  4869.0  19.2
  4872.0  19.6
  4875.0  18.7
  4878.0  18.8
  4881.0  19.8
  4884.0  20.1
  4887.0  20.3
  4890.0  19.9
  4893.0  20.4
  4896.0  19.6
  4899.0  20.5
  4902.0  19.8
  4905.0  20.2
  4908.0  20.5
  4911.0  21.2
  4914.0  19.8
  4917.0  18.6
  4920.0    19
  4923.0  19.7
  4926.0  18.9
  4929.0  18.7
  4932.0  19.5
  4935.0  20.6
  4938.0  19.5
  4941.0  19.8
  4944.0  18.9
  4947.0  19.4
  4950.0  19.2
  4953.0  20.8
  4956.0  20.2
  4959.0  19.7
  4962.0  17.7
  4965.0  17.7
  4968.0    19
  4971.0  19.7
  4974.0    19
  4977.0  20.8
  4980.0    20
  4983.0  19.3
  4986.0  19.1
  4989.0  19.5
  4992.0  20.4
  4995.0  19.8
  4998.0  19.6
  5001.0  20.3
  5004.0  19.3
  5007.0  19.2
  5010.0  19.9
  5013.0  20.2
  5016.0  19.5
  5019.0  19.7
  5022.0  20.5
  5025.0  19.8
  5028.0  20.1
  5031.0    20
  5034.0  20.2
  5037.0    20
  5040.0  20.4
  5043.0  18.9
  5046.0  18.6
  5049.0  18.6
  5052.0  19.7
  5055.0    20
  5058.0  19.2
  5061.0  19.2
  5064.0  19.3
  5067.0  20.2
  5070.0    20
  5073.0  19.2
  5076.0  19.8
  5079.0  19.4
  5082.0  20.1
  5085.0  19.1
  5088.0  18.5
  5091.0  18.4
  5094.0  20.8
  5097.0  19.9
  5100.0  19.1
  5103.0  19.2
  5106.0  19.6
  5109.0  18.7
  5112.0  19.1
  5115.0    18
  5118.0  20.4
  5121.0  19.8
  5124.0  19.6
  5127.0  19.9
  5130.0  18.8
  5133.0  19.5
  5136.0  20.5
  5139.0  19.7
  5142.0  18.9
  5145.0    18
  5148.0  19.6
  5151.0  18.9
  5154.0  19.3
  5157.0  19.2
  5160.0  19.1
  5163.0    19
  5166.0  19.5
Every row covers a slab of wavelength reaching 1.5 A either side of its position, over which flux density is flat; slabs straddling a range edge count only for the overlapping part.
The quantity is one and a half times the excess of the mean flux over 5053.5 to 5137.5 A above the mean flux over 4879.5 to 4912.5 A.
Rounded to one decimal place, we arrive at -1.1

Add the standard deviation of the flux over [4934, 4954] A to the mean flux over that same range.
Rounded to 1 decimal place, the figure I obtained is 20.4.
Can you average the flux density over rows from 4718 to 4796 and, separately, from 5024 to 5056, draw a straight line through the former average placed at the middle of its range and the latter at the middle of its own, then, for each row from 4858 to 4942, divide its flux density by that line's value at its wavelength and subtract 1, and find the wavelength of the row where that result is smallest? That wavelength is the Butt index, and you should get 4866.0 A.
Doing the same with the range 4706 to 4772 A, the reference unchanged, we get 4710.0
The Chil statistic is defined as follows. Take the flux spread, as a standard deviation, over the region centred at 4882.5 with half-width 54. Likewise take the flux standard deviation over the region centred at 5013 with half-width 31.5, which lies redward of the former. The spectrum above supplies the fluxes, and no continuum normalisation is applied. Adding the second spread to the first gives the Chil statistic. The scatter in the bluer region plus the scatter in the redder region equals 1.6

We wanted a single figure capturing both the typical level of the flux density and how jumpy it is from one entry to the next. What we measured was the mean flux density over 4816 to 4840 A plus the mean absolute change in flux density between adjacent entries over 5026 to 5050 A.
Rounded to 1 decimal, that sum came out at 20.7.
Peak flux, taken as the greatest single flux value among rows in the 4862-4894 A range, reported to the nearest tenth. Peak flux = 20.4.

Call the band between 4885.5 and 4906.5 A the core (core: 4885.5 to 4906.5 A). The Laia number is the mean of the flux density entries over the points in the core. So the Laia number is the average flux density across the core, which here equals 20.1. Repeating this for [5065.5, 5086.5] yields 19.7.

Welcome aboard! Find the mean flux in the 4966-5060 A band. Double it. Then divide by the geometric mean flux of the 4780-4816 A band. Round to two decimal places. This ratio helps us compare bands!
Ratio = 2.01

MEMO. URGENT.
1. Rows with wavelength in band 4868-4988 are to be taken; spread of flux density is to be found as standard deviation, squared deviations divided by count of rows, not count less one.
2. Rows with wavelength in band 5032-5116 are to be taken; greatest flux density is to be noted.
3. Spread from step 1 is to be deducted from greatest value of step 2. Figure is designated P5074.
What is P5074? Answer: 20.0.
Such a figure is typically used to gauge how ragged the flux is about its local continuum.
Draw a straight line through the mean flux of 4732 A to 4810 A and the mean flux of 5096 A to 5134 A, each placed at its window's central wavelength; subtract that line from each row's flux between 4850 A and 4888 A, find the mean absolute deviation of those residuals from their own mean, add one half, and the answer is 1.39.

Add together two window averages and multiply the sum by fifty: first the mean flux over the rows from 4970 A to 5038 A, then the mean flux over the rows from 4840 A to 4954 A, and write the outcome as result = 1972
